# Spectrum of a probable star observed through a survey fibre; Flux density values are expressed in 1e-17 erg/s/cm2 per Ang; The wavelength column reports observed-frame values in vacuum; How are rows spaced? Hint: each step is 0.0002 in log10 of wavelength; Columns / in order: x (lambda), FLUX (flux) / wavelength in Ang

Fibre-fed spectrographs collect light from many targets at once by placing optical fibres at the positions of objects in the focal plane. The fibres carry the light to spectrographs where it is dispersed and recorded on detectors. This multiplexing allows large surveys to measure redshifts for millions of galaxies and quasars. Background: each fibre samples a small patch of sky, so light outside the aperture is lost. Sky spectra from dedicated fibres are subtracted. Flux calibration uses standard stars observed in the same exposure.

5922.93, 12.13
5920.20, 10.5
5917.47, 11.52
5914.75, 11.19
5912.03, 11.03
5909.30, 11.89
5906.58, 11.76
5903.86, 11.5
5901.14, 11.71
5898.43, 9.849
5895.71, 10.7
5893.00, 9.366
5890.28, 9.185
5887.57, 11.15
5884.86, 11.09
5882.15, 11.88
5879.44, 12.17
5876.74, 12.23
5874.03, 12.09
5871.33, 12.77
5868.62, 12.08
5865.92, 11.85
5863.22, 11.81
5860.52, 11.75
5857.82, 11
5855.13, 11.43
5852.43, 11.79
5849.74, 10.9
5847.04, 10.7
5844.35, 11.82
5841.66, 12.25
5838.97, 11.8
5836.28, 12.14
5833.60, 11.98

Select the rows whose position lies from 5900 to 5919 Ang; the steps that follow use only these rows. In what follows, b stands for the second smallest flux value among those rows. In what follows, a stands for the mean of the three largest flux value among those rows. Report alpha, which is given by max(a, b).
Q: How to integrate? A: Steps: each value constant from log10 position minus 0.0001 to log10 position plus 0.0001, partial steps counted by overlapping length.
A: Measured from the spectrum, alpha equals 11.8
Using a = 11.8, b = 11.19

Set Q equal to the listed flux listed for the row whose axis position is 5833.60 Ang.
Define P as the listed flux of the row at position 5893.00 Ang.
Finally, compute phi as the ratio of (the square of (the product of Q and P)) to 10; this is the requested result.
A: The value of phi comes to 1259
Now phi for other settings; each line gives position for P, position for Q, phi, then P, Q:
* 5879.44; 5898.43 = 1437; 12.17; 9.849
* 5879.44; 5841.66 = 2223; 12.17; 12.25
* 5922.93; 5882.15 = 2077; 12.13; 11.88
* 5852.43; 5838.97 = 1935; 11.79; 11.8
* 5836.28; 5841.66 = 2212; 12.14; 12.25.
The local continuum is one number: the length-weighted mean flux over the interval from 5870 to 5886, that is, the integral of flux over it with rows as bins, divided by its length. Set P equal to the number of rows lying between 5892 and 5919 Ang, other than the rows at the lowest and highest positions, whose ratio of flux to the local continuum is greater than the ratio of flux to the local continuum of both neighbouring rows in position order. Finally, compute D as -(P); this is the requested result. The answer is -3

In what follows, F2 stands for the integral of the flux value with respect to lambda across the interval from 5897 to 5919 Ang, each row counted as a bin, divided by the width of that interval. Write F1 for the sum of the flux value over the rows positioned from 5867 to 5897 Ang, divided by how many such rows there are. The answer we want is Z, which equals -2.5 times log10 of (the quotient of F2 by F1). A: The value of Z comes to 0.00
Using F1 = 11.34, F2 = 11.3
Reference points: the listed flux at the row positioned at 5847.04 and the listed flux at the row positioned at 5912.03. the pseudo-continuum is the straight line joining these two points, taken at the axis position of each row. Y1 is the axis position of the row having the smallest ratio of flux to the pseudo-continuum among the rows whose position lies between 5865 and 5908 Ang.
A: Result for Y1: 5890.28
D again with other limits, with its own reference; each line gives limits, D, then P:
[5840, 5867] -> -1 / 1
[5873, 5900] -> -3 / 3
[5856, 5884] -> -2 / 2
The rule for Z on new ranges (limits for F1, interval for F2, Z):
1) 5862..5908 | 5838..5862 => -0.01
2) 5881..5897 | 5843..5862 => -0.08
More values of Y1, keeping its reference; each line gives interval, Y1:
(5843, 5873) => 5847.04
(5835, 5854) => 5847.04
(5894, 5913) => 5898.43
